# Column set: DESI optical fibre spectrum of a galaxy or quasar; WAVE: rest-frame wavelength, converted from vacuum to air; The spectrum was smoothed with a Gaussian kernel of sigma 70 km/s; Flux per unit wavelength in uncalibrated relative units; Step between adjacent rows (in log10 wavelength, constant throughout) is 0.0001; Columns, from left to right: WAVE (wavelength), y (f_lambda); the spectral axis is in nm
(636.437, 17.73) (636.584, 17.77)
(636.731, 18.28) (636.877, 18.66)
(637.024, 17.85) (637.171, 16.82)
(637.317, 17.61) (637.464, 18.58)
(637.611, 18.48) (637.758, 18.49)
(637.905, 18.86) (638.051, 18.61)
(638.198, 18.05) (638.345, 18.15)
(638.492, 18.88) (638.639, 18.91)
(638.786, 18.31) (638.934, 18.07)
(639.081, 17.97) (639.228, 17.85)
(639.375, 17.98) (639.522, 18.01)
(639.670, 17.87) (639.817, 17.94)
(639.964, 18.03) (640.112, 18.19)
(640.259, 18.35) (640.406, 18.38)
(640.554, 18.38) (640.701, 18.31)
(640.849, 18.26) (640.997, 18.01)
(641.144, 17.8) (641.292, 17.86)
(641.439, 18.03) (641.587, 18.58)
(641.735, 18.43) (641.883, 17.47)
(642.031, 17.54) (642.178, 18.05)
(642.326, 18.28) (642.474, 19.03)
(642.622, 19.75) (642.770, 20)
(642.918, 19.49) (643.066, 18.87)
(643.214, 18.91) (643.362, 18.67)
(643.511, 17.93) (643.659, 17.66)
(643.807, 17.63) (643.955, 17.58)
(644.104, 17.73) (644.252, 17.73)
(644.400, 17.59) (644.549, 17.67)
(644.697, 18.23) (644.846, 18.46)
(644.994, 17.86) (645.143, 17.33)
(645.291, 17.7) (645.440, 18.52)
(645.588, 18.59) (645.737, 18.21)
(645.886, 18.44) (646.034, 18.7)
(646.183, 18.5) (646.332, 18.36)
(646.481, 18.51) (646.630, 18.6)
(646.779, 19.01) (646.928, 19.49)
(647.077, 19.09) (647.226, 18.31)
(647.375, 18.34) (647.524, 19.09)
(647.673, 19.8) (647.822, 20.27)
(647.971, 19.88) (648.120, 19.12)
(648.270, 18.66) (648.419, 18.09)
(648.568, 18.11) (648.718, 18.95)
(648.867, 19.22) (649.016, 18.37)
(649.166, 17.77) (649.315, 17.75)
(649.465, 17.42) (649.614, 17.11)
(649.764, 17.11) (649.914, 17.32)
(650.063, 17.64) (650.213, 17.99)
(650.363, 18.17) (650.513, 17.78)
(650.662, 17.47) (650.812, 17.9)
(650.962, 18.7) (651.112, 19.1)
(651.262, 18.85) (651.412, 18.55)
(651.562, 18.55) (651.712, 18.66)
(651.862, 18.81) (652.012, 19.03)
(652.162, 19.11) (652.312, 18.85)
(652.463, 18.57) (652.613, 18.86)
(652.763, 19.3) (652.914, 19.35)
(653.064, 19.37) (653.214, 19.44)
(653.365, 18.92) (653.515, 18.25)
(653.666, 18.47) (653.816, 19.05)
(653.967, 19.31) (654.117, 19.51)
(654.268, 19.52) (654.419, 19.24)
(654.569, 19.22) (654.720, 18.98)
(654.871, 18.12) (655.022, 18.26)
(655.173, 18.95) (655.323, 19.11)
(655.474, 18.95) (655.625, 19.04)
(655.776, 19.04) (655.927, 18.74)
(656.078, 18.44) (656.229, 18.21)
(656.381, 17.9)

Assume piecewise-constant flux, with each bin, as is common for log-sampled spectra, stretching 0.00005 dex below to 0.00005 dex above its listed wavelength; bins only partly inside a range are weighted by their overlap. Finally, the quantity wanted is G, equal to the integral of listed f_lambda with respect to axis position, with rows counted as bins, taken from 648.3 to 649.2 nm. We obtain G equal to 16.6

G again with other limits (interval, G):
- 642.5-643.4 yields 17.4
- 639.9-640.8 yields 16.4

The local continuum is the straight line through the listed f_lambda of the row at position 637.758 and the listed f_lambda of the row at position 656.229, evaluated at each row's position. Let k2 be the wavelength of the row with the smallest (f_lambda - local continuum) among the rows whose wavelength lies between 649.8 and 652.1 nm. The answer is 649.914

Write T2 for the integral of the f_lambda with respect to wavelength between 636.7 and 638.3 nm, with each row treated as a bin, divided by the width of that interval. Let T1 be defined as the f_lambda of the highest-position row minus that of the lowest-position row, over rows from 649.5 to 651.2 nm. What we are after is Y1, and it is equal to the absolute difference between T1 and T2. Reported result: 16.2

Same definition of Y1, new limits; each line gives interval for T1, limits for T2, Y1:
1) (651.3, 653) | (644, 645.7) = 17.1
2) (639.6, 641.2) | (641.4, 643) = 18.7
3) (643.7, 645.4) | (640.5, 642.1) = 18.0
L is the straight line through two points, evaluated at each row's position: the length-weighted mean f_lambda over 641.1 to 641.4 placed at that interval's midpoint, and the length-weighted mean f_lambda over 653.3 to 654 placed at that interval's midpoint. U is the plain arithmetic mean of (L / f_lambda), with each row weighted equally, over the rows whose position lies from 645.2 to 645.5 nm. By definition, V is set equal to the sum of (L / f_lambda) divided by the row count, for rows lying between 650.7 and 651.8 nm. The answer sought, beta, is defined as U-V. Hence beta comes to 0.005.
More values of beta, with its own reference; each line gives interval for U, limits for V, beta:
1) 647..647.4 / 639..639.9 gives -0.004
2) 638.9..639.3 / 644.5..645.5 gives -0.024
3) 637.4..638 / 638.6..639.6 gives -0.029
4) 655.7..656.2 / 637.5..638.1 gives 0.063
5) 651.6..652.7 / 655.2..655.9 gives -0.003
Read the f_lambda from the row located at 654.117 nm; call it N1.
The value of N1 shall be 19.51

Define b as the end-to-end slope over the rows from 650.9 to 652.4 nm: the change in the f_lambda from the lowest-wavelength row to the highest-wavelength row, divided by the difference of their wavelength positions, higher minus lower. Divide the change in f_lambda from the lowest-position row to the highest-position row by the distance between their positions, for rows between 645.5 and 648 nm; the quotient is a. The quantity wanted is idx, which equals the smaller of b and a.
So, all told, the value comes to 0.11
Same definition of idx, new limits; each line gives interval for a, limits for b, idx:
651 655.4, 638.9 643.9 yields -0.09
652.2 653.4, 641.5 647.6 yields 0.07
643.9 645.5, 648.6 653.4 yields -0.01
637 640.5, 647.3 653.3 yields 0.16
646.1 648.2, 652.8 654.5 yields -0.07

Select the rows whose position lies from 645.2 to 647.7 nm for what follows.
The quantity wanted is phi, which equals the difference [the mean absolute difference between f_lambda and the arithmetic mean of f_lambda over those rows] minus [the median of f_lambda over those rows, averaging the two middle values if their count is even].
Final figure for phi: -18.1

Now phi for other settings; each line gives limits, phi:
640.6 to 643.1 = -17.7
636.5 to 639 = -17.9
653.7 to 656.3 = -18.7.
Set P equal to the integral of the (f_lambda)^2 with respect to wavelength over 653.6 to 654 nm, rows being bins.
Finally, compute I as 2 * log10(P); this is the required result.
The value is 4.31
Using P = 143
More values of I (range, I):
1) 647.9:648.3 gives 4.34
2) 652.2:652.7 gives 4.49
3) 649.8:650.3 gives 4.38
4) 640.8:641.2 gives 4.23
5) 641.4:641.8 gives 4.26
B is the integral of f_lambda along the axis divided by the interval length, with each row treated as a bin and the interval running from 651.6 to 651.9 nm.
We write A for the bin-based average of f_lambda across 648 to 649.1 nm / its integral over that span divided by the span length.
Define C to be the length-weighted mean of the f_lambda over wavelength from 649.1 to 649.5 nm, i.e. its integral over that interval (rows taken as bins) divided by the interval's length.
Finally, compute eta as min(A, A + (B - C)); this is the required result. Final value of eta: 18.7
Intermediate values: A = 18.7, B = 18.7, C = 17.7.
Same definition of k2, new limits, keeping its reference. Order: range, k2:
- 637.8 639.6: 639.228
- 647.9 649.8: 649.614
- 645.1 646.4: 645.143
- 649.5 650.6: 649.614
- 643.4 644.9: 643.955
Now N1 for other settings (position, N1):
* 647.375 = 18.34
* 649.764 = 17.11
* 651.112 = 19.1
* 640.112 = 18.19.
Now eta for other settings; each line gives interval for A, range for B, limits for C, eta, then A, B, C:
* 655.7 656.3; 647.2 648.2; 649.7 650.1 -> 18.6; 18.6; 19.3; 17.3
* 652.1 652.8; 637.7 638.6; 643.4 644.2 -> 18.9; 18.9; 18.5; 17.7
